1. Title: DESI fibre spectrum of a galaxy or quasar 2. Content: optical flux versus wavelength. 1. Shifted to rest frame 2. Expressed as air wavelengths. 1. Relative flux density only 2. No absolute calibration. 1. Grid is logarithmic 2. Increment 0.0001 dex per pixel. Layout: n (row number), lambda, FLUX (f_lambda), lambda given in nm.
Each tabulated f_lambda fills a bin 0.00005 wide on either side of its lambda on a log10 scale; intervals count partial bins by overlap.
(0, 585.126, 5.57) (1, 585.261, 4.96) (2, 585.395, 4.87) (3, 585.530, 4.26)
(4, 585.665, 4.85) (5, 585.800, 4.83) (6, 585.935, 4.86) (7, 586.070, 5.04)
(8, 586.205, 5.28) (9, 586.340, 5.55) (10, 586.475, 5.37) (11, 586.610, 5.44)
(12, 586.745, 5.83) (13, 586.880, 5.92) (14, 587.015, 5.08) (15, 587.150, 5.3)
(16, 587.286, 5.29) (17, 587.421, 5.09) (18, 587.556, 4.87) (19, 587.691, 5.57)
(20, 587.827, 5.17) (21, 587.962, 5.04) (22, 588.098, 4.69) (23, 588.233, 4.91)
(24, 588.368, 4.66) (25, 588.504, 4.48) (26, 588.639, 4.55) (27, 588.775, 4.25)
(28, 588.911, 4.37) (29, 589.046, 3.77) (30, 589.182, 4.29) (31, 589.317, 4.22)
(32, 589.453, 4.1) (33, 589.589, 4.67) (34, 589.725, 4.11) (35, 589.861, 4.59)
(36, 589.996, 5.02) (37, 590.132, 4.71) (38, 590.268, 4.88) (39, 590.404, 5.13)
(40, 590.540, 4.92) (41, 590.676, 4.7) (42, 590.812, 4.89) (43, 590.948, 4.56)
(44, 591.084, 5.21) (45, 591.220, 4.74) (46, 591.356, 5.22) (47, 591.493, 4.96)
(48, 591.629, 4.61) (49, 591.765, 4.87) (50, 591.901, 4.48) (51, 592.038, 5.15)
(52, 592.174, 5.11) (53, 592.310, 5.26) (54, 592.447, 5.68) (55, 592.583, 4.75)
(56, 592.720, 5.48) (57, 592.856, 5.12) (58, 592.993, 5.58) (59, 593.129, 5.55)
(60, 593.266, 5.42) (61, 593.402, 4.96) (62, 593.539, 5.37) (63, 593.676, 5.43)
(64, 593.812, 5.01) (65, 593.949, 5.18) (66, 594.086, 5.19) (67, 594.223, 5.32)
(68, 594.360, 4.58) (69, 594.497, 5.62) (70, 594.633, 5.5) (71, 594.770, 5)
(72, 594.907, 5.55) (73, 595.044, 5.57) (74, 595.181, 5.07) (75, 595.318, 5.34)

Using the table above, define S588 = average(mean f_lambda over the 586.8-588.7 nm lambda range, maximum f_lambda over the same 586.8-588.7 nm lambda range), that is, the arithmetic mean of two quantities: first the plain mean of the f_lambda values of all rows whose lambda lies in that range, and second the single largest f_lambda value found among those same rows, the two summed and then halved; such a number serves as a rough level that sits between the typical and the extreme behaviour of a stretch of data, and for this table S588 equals 5.5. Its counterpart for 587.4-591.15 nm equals 5.1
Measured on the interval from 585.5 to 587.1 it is 5.6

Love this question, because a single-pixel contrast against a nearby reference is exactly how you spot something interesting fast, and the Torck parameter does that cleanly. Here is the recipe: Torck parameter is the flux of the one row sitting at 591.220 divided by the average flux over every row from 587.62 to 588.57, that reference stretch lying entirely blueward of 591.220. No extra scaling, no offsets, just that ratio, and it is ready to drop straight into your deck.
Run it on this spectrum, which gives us 0.96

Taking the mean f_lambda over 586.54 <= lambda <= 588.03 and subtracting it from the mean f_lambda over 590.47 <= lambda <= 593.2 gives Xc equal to -0.29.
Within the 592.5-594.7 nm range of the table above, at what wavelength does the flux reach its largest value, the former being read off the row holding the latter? 594.497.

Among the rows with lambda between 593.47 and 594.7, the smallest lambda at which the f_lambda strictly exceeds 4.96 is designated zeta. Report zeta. 593.539 nm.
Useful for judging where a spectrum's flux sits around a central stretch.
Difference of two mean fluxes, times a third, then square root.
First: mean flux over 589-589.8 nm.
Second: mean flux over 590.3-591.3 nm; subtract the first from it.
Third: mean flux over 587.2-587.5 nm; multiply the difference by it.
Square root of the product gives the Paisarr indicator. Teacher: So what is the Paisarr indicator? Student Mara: 1.9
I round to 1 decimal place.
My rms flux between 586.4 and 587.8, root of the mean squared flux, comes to 5.4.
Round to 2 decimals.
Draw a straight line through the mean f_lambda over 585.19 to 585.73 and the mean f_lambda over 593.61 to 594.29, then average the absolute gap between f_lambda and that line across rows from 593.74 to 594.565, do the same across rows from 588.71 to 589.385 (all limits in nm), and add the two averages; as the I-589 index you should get 1.00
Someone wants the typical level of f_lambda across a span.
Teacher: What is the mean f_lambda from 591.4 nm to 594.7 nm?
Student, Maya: 5.17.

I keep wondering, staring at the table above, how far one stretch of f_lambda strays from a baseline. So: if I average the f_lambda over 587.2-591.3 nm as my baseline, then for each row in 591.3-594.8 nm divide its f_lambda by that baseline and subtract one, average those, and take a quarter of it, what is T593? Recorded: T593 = 0.024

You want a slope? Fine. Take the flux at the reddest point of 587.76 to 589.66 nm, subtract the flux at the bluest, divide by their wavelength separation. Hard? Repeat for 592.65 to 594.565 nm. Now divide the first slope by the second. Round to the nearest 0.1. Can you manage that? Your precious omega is -3.6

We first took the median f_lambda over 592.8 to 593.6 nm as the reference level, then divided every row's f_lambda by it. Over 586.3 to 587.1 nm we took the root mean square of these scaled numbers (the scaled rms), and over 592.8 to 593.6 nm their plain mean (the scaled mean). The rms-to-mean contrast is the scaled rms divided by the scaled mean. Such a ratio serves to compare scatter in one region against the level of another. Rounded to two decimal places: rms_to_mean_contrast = 1.04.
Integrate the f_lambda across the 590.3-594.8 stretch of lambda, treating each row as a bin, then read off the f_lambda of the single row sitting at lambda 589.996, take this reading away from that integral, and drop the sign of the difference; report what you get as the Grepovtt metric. 18.0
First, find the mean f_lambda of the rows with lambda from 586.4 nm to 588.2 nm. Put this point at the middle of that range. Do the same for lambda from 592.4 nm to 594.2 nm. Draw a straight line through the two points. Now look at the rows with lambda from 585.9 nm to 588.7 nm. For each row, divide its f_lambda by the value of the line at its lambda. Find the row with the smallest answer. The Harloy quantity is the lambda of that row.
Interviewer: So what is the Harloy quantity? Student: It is 588.504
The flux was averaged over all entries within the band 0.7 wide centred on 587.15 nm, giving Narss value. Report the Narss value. 5.34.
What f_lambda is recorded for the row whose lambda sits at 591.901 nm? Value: 4.48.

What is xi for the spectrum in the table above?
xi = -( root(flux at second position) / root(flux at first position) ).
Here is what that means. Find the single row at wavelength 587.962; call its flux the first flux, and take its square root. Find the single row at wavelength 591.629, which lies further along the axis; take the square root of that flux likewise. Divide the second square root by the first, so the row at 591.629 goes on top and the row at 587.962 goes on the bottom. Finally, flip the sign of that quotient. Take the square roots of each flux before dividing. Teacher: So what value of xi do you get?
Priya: -0.96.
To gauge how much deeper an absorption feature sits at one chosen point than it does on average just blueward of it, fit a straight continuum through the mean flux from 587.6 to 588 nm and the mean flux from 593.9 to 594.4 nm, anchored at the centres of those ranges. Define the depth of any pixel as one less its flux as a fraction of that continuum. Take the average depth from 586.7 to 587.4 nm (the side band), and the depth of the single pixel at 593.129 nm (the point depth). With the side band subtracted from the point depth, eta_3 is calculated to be -0.05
